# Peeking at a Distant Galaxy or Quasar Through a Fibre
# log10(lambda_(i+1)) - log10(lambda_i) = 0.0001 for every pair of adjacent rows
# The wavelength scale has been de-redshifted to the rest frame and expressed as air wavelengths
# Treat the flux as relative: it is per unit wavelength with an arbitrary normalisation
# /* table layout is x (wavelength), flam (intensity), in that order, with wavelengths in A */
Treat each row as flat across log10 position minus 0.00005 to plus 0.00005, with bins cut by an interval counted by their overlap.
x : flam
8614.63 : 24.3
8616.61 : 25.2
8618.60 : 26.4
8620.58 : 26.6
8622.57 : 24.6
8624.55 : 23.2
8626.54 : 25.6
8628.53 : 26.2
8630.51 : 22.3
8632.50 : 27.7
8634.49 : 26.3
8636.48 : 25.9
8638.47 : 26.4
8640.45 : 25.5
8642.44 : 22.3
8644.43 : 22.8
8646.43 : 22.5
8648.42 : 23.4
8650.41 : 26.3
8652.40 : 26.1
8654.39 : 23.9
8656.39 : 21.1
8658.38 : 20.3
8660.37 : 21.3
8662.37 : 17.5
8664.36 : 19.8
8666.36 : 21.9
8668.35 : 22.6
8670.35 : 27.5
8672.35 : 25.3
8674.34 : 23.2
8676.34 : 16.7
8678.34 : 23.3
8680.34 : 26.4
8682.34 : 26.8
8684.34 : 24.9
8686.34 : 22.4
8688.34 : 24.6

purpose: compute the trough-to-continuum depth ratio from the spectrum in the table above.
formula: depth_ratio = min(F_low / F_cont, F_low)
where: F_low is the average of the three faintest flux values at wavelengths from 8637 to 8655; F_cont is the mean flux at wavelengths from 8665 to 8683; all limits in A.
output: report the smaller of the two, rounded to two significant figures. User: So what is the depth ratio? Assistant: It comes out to 0.95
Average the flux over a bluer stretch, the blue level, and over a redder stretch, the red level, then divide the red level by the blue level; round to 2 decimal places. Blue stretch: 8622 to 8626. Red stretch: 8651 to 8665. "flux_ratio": 0.90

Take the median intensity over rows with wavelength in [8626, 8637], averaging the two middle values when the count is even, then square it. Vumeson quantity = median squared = 679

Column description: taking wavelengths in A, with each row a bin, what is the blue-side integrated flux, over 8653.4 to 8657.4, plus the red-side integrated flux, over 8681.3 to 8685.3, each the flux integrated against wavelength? 193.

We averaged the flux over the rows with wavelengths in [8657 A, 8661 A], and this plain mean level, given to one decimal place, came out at 20.8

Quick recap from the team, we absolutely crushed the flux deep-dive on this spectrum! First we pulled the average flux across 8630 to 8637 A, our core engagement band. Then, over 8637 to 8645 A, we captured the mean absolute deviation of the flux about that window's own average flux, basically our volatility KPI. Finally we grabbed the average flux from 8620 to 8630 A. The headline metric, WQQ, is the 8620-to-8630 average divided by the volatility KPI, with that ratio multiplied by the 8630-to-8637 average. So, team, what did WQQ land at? 379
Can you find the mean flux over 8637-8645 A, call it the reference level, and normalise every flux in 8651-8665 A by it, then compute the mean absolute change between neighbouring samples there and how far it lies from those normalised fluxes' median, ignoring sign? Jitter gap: 0.78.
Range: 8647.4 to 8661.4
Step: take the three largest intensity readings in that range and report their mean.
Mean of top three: 25.4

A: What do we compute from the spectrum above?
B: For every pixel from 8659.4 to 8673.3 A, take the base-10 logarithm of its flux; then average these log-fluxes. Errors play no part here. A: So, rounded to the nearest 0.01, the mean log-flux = 1.34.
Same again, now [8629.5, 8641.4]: 1.41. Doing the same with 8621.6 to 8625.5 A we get 1.38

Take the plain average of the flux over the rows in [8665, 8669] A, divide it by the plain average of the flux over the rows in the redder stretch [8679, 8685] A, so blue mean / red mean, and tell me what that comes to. 0.85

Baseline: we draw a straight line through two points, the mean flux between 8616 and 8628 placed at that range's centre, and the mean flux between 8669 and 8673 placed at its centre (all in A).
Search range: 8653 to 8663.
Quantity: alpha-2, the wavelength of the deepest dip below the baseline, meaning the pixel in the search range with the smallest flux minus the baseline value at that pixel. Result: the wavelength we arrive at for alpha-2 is 8662.37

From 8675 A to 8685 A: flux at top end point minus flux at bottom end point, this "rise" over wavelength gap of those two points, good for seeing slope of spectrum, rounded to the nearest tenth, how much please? 1.0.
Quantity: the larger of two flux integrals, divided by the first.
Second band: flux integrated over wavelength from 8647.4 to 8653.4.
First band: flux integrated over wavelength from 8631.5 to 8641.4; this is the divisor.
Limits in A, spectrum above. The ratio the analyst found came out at 1.0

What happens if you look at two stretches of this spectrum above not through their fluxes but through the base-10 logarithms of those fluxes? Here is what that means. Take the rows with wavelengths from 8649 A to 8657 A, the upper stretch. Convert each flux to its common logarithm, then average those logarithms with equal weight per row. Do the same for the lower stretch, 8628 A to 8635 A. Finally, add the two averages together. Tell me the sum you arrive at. 2.79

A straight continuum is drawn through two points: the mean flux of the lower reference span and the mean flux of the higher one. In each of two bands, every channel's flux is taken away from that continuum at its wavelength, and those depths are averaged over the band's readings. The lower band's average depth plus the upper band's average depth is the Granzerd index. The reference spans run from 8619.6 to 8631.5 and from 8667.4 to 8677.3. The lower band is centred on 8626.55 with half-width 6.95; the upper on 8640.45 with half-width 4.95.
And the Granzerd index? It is -0.8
